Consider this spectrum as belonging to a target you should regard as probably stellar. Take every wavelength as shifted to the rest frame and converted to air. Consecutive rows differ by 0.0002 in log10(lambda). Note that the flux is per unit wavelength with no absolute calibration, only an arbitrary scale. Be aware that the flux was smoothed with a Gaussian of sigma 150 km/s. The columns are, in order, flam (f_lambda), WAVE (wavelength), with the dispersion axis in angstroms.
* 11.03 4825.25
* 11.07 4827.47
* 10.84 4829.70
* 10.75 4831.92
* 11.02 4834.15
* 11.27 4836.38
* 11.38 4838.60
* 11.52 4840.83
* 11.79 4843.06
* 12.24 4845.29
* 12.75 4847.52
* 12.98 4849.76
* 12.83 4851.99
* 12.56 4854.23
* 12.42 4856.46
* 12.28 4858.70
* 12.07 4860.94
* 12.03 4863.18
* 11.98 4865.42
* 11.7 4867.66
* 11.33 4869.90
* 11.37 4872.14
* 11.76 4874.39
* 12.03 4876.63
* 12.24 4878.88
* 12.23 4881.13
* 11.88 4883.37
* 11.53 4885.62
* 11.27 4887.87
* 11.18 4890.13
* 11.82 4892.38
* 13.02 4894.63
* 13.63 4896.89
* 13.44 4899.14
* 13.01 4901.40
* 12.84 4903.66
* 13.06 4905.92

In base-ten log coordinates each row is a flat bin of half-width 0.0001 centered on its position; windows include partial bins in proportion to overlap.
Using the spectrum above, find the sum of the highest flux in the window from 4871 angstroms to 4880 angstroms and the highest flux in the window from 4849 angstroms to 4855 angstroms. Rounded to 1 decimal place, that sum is 25.2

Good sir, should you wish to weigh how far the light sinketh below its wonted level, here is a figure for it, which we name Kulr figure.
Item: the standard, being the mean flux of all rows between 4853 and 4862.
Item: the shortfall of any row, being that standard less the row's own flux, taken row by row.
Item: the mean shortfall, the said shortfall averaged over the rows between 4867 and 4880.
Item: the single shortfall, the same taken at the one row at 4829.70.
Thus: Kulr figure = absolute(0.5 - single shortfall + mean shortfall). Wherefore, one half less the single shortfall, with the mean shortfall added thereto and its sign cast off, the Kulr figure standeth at 0.40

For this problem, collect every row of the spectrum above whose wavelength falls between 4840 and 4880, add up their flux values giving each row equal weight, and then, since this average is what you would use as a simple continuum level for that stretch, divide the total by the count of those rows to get 12.1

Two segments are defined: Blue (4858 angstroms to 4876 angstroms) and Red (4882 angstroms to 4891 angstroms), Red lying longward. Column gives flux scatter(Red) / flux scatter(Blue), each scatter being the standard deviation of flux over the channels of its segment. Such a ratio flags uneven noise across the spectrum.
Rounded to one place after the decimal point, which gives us 0.9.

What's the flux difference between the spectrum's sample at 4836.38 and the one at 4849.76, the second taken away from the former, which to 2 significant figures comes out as -1.7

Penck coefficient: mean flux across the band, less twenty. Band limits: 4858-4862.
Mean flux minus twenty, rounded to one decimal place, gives -7.8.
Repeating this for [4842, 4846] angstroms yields -8.0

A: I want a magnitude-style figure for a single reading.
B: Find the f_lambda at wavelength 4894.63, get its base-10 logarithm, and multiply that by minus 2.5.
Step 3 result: -2.787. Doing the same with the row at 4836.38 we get -2.630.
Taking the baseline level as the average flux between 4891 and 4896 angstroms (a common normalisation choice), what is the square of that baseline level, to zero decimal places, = 154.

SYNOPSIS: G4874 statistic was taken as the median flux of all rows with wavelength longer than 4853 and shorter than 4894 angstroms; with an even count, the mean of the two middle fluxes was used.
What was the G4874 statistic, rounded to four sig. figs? 11.93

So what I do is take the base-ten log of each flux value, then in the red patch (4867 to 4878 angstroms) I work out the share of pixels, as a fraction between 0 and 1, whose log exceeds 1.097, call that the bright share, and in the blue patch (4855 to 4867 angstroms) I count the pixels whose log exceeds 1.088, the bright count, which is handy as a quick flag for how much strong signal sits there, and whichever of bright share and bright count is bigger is 2.0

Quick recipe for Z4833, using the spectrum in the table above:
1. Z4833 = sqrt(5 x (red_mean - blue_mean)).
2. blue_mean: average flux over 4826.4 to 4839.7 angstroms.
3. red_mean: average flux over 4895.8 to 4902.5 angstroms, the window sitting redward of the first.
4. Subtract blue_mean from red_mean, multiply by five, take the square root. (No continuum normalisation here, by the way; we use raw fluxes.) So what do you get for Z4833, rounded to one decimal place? 3.4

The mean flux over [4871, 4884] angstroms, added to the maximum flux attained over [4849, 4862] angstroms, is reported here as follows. 24.9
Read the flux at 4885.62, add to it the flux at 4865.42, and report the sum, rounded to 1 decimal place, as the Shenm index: 23.5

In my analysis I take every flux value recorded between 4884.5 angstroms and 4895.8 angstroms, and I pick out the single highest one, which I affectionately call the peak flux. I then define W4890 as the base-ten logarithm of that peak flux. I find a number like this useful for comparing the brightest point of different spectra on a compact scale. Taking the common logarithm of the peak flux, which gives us 1.11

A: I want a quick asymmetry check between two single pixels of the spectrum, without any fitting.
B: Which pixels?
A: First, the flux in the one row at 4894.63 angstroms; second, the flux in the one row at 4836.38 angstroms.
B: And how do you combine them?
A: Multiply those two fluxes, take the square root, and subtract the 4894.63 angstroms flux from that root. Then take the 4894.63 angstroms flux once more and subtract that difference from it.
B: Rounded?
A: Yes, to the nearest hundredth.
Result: 13.93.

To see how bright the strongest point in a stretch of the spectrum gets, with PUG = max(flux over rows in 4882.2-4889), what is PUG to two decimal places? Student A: 11.88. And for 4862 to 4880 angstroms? 12.24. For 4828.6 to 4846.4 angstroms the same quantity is 12.24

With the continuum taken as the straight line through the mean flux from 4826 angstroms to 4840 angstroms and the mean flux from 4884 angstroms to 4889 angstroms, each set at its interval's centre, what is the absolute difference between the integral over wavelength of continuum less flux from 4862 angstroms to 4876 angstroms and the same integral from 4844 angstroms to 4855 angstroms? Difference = 11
